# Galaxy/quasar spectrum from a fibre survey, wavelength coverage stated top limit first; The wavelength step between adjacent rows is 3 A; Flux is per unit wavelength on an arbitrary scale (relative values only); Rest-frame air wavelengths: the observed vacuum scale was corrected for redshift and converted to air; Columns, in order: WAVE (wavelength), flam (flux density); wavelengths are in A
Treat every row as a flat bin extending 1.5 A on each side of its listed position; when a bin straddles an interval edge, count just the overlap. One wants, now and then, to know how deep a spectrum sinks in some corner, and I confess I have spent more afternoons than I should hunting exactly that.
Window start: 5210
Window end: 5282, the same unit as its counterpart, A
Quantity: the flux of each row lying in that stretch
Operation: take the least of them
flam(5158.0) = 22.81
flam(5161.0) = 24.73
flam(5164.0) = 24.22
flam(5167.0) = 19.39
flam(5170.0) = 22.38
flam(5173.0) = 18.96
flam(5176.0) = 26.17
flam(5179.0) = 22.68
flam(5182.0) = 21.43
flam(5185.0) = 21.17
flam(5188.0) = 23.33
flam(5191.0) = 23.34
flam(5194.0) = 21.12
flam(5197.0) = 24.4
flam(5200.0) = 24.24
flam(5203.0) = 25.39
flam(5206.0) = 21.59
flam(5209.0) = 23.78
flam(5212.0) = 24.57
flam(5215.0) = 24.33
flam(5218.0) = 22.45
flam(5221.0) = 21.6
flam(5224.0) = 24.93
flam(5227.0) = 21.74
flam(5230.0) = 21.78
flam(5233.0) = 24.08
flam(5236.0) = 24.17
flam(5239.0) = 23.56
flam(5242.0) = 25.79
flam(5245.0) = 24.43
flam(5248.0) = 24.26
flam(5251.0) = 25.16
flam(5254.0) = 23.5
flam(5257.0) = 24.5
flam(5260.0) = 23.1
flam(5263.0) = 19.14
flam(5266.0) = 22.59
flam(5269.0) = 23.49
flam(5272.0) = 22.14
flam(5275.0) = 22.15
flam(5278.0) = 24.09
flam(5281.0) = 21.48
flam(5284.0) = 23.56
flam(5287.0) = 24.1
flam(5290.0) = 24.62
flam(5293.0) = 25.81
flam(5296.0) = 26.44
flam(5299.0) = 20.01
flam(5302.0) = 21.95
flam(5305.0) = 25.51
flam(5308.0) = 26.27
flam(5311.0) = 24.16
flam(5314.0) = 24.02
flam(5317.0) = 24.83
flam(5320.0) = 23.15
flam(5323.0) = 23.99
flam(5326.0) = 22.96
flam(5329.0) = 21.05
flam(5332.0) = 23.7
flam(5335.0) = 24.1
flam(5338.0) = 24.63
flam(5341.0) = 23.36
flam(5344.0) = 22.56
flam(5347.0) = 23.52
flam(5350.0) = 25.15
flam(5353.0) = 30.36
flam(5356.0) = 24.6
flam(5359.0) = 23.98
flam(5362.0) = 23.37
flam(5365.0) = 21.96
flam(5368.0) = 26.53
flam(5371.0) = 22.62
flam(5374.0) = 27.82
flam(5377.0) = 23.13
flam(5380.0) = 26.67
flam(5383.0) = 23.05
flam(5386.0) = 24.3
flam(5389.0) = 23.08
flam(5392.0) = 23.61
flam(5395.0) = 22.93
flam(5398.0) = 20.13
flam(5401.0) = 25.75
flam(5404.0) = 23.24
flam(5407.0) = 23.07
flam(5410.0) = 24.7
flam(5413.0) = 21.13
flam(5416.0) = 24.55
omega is 19.14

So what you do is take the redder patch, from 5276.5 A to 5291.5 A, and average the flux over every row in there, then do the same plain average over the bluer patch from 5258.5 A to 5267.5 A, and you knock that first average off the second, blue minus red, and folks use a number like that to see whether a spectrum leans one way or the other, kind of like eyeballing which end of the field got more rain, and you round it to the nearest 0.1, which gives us -2.0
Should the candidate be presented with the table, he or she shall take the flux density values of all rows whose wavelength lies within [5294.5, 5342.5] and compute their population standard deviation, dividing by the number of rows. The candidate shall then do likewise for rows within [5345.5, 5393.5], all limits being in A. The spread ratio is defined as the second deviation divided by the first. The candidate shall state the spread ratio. 1.3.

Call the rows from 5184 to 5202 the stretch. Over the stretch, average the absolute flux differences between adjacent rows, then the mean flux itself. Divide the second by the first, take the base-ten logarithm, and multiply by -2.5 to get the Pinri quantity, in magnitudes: -2.9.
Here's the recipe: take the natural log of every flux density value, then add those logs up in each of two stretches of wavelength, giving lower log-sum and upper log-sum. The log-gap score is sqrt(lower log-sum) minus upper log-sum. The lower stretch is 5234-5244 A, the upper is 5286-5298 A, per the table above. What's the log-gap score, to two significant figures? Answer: -9.8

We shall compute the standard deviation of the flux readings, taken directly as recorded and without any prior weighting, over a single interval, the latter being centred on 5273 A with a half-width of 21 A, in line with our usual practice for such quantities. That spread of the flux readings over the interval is 1.6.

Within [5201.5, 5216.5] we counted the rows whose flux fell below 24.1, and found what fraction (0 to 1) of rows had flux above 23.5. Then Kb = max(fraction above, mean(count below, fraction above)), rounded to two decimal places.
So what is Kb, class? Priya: 1.40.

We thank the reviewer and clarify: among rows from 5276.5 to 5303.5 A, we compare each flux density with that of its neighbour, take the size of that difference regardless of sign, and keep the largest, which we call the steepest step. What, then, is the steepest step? 6.4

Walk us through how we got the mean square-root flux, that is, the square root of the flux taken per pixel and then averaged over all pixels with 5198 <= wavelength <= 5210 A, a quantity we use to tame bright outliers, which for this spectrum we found 4.87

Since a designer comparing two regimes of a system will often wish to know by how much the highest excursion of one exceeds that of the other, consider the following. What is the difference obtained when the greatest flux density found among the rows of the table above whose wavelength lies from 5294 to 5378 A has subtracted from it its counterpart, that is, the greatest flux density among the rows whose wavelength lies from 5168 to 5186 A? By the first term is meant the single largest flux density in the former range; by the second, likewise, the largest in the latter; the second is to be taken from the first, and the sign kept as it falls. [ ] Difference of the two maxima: 4.2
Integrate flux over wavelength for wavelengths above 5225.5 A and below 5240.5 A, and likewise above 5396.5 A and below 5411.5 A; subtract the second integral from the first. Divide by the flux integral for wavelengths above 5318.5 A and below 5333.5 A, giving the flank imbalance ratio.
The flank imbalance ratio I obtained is -0.014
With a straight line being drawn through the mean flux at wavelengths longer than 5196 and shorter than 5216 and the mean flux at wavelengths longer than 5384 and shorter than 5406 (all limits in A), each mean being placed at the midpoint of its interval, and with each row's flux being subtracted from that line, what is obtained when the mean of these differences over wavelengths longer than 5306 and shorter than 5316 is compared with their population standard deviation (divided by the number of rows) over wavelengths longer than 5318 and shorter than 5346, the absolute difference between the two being 2.2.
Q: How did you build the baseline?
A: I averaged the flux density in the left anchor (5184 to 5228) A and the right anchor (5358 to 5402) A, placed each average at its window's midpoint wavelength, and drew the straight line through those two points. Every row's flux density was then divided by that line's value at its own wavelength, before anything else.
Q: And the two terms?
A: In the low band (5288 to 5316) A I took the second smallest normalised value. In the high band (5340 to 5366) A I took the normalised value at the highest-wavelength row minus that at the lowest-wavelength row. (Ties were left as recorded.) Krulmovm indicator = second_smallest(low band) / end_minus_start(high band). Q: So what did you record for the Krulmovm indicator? -15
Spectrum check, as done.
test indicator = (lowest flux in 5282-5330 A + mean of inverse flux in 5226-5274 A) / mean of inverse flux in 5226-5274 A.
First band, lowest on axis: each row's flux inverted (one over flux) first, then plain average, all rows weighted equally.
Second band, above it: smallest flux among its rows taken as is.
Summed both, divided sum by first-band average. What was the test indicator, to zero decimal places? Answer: 466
